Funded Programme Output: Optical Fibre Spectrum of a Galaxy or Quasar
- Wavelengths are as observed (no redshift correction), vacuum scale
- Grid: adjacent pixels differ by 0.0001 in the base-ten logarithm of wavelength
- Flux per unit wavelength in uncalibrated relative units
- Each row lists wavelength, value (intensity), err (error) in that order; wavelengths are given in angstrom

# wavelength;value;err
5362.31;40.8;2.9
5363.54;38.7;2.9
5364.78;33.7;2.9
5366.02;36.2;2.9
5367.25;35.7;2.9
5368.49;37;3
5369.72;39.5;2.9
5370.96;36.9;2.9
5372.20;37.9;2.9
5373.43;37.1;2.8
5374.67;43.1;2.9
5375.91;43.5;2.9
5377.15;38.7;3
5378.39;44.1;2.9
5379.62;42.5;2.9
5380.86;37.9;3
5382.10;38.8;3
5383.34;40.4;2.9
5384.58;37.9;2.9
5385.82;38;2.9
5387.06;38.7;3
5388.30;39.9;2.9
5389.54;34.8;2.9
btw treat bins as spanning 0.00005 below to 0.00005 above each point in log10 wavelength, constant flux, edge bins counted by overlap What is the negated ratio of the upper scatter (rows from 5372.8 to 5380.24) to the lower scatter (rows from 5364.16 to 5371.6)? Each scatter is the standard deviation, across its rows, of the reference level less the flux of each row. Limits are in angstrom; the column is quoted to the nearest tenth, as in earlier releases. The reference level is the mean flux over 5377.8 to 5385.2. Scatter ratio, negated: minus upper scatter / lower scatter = -1.5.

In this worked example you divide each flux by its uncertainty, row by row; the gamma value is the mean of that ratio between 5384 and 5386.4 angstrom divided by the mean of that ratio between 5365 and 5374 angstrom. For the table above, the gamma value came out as 1.02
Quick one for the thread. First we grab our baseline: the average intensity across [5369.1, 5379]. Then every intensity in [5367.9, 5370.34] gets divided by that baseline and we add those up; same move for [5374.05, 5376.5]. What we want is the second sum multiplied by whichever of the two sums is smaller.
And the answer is 4.1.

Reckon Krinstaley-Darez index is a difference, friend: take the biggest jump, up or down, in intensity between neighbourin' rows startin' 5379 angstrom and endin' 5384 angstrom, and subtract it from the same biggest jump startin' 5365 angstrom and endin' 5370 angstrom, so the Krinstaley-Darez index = -2.1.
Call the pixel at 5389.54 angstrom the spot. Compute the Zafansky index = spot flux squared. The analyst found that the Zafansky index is 1211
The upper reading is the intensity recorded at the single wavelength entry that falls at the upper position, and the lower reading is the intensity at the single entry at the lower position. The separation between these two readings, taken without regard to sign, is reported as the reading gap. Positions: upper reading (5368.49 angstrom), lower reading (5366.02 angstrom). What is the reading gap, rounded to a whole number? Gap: 1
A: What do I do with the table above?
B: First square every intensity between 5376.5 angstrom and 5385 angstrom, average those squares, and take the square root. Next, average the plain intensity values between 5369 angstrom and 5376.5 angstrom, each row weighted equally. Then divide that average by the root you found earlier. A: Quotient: 0.99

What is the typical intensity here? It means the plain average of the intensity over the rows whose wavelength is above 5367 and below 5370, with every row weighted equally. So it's 37.4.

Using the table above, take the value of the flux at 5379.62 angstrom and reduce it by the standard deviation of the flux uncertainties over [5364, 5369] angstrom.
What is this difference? 42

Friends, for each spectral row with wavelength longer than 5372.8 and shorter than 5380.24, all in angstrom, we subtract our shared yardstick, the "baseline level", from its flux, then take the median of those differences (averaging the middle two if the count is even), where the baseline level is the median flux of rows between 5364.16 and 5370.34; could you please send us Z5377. 6.6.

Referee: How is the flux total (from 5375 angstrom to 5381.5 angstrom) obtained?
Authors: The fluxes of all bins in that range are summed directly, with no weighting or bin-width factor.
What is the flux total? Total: 207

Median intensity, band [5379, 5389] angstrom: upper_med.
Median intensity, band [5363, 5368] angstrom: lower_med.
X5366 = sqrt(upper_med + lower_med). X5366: 8.6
